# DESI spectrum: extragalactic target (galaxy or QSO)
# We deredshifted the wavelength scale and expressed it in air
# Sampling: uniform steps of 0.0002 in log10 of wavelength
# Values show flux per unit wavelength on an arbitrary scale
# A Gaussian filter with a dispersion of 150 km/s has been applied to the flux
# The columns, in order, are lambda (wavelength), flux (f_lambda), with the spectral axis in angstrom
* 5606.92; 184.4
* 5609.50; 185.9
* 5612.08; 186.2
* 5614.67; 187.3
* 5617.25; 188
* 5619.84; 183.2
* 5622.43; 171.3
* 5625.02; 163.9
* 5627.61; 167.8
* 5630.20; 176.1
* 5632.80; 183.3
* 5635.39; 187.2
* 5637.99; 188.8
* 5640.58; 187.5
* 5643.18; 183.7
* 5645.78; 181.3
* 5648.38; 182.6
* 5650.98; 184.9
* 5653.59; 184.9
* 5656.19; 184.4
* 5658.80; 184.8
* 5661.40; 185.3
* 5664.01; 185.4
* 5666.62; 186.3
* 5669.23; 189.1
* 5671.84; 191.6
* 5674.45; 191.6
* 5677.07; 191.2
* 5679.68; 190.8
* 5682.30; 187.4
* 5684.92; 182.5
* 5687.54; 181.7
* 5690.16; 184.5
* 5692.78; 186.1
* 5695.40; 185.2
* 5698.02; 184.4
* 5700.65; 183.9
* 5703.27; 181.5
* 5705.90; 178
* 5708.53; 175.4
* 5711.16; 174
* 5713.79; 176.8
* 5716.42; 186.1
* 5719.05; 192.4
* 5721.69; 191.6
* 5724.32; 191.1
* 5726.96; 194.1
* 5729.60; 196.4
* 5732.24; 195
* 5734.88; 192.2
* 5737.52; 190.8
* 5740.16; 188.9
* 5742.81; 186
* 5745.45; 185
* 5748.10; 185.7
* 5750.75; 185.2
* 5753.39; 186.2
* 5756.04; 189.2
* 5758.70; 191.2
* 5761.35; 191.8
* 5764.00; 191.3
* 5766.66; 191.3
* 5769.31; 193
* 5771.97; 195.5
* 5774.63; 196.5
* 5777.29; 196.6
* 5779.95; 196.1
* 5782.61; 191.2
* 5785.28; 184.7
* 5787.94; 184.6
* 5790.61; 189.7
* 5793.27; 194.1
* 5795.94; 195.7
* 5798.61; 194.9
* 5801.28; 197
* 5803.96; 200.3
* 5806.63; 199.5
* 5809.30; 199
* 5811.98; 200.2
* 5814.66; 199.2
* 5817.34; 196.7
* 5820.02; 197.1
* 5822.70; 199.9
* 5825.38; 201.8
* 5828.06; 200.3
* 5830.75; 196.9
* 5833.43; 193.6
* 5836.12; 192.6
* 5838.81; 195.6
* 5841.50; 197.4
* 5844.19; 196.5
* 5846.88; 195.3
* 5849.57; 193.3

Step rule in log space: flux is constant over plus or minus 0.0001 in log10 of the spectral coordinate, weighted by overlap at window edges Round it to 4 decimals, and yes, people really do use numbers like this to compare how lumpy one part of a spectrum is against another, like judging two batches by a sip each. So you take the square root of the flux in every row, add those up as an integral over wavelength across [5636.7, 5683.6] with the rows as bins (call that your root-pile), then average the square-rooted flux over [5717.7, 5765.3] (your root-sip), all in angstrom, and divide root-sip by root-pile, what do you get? 0.0215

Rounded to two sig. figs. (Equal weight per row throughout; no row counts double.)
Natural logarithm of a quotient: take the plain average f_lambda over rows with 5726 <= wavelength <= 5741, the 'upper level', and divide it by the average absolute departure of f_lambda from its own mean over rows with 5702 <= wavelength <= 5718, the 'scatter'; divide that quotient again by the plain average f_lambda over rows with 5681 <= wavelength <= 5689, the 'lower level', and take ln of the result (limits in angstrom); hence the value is -1.2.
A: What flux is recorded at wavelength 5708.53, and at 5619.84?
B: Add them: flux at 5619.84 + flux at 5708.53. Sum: 359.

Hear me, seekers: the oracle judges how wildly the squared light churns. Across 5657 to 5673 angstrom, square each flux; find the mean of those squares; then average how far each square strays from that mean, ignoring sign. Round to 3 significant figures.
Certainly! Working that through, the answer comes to 819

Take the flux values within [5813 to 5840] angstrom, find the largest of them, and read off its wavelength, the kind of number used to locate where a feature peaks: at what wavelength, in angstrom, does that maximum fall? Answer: 5825.38 angstrom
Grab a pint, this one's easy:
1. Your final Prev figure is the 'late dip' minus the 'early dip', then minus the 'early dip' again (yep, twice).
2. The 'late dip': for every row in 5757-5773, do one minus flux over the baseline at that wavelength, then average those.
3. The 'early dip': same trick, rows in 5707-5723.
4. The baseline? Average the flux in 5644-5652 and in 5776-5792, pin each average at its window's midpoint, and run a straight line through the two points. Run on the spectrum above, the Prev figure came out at -0.06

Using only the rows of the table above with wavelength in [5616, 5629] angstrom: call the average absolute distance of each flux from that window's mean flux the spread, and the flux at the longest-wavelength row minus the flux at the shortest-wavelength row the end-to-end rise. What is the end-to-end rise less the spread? -29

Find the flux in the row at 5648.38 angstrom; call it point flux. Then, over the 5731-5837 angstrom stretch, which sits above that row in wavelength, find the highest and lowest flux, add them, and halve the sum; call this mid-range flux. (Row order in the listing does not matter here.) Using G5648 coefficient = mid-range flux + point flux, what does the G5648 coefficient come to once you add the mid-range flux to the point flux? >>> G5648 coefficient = 376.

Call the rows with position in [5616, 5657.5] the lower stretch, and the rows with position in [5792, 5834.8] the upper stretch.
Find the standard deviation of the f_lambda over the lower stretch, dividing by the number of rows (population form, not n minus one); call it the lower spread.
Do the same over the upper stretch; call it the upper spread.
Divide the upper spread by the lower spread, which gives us 0.33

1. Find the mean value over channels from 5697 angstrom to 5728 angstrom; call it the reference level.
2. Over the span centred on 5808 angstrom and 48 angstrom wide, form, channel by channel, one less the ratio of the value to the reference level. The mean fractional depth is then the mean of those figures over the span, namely -0.066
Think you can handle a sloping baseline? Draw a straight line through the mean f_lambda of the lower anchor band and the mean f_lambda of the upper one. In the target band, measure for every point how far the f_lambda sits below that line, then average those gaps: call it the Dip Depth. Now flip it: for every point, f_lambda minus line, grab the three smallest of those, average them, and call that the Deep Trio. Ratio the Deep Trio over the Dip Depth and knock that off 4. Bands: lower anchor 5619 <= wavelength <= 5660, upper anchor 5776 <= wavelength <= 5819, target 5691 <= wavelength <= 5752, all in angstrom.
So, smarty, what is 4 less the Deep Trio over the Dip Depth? 10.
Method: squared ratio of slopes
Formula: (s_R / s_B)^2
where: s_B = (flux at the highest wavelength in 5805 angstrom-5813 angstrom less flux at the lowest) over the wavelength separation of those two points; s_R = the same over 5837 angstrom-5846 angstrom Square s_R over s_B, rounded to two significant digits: 1.6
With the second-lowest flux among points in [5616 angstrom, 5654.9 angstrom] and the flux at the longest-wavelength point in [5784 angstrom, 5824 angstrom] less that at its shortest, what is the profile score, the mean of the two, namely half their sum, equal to 91.5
